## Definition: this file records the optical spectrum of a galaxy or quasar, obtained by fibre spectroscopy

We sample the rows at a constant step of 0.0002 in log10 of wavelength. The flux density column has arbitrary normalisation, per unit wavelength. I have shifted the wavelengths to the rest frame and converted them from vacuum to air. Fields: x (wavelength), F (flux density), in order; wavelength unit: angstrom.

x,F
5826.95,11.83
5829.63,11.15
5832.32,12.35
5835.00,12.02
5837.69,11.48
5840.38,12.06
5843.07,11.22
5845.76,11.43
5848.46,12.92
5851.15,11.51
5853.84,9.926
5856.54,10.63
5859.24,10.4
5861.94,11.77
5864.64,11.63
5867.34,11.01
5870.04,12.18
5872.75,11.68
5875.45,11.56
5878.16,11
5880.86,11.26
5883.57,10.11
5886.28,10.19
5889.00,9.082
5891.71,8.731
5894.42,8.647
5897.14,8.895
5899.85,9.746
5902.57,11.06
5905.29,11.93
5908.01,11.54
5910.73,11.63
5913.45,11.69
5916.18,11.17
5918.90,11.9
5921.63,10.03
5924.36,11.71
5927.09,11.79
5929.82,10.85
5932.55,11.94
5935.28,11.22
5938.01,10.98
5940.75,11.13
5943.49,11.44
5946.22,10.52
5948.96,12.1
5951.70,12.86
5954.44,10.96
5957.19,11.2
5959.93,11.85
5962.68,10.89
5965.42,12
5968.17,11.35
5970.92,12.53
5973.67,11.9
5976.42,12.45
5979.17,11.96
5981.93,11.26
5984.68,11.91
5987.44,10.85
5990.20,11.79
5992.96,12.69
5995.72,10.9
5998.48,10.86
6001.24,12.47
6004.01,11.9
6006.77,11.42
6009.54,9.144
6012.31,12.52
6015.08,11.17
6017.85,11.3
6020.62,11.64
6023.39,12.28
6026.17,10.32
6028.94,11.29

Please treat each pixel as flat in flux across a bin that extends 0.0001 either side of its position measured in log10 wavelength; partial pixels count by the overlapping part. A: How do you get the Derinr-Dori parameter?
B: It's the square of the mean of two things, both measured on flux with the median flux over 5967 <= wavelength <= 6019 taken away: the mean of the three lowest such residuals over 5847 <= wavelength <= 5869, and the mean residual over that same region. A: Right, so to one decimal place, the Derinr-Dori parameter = 1.0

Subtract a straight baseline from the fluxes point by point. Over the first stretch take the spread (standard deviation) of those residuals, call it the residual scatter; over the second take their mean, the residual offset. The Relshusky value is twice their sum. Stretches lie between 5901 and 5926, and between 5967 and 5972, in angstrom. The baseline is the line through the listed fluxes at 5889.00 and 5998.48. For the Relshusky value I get 4.3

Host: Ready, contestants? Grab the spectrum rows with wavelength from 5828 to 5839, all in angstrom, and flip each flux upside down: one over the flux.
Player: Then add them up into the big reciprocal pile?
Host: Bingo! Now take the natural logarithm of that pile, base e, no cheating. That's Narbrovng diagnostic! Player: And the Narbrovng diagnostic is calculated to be -1.08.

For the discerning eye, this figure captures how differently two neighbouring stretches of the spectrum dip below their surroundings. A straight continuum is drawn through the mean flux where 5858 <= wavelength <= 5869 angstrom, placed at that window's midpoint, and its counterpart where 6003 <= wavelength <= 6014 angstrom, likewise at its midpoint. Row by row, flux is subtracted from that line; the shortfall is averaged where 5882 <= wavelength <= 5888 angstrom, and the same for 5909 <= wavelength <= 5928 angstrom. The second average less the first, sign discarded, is 1.3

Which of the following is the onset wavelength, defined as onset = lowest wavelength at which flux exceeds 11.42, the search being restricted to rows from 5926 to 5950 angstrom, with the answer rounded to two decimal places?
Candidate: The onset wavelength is 5927.09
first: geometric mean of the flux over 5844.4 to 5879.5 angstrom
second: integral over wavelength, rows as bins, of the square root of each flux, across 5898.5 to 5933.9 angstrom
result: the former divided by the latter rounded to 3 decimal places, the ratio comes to 0.095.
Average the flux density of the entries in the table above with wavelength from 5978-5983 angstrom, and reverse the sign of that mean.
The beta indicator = -11.6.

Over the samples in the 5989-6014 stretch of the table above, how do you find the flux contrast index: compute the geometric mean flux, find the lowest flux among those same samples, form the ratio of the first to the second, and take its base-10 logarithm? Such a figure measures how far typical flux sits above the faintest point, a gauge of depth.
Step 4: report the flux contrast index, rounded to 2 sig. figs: 0.098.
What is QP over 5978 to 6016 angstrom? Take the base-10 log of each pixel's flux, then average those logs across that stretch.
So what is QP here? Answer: 1.059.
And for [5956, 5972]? 1.065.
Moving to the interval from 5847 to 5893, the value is 1.036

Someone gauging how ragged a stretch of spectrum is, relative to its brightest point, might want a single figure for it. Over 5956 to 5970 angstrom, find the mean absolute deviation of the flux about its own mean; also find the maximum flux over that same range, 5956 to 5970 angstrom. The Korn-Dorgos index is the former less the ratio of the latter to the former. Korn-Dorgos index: -32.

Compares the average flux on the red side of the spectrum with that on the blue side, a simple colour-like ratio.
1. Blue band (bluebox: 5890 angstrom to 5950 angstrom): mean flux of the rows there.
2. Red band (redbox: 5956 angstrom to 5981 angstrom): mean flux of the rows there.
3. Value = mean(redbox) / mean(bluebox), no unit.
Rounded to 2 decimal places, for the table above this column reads 1.08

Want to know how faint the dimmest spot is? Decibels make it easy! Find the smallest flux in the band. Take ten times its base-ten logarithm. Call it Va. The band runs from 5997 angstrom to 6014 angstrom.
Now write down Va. 9.6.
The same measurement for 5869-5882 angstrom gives 10.4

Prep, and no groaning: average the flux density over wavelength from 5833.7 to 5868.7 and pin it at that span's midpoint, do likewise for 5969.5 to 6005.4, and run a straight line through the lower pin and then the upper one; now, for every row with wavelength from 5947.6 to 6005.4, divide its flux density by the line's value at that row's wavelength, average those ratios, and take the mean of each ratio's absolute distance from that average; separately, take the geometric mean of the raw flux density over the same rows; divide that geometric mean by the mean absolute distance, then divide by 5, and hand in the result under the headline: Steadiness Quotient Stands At 51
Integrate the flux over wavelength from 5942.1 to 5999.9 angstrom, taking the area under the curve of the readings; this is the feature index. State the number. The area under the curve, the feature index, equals 672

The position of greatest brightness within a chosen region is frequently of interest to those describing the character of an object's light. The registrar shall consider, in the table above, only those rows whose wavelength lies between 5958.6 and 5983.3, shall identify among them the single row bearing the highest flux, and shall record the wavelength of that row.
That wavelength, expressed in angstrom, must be 5970.92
